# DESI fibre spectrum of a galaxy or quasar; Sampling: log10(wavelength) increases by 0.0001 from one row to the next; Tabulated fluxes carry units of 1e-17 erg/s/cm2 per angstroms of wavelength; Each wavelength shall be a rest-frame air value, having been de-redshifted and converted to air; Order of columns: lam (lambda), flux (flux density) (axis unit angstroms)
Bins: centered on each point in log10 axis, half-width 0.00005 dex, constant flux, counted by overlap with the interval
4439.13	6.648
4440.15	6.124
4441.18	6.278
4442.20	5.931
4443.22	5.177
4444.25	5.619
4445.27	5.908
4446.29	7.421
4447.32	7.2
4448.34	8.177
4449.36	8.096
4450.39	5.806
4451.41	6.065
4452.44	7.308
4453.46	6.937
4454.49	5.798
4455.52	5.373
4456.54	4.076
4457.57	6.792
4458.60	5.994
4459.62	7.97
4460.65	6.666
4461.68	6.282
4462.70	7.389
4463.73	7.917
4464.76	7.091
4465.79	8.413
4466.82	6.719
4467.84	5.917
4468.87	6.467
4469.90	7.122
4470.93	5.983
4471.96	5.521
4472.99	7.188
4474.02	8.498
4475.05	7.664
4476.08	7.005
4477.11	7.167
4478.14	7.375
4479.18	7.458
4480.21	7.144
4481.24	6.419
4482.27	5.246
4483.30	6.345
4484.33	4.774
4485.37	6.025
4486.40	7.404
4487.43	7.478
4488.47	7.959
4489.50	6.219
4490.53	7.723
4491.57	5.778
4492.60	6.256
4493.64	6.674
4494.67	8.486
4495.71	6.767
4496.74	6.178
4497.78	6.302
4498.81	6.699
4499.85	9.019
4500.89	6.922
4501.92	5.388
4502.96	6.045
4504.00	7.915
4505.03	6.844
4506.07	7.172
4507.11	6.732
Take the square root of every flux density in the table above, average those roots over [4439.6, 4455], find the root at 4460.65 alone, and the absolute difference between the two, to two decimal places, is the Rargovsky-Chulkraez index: 0.03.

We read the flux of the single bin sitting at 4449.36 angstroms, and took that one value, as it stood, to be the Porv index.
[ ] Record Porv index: 8.096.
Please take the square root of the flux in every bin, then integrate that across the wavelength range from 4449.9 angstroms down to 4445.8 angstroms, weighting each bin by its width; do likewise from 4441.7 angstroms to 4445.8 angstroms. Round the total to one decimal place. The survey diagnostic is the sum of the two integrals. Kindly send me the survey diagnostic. 21.1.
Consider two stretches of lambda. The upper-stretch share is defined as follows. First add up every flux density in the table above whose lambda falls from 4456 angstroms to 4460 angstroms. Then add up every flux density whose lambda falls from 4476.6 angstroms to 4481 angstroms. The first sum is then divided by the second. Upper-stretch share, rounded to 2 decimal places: 0.85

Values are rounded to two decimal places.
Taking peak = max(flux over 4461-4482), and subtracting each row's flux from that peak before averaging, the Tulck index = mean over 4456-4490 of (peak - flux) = 1.72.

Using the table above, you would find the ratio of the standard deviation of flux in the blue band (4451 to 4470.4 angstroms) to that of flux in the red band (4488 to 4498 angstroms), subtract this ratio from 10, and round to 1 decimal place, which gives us 8.9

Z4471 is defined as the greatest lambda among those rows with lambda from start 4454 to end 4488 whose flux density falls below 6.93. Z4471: 4485.37 angstroms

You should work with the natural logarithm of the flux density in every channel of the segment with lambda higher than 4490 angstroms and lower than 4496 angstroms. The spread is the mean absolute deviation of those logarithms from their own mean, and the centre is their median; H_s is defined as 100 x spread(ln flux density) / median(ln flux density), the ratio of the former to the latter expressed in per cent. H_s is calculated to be 5.6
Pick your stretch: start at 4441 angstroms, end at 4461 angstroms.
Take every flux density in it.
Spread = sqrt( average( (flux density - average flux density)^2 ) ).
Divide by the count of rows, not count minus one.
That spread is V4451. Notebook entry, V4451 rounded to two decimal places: 1.04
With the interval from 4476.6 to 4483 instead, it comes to 0.77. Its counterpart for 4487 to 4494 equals 0.79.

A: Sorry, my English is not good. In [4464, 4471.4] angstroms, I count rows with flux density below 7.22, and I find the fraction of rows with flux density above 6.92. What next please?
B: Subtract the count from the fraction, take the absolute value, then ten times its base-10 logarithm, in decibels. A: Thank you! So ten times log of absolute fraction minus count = 7.46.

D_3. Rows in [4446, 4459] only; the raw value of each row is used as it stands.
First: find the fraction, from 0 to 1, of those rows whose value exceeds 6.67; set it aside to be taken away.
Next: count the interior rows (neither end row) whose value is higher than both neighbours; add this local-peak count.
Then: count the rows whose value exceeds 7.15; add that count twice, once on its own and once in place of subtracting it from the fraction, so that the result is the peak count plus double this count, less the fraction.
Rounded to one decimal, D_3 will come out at 12.5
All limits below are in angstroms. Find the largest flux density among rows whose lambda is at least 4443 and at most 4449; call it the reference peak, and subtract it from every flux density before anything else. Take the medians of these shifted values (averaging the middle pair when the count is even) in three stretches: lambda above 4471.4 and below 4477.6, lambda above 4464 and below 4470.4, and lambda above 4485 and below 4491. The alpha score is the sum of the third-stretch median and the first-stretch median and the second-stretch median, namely -3.0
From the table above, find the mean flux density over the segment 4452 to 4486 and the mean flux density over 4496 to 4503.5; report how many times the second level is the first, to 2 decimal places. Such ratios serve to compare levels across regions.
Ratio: 1.00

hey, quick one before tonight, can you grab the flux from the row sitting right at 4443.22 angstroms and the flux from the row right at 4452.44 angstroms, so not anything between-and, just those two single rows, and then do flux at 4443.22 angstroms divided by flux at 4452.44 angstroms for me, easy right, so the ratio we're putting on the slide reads 0.71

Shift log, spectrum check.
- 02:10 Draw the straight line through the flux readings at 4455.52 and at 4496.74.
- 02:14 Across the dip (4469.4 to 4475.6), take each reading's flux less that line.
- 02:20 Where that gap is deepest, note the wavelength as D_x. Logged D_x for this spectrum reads 4471.96 angstroms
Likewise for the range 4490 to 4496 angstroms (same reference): 4491.57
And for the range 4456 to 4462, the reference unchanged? 4456.54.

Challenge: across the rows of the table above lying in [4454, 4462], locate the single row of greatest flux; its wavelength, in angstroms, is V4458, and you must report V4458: 4459.62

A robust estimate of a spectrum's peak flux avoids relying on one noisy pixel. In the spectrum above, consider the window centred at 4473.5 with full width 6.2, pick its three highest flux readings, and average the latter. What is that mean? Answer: 7.8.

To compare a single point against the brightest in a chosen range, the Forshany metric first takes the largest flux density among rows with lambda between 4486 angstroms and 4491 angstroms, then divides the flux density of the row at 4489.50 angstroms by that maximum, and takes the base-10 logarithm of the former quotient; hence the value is -0.11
